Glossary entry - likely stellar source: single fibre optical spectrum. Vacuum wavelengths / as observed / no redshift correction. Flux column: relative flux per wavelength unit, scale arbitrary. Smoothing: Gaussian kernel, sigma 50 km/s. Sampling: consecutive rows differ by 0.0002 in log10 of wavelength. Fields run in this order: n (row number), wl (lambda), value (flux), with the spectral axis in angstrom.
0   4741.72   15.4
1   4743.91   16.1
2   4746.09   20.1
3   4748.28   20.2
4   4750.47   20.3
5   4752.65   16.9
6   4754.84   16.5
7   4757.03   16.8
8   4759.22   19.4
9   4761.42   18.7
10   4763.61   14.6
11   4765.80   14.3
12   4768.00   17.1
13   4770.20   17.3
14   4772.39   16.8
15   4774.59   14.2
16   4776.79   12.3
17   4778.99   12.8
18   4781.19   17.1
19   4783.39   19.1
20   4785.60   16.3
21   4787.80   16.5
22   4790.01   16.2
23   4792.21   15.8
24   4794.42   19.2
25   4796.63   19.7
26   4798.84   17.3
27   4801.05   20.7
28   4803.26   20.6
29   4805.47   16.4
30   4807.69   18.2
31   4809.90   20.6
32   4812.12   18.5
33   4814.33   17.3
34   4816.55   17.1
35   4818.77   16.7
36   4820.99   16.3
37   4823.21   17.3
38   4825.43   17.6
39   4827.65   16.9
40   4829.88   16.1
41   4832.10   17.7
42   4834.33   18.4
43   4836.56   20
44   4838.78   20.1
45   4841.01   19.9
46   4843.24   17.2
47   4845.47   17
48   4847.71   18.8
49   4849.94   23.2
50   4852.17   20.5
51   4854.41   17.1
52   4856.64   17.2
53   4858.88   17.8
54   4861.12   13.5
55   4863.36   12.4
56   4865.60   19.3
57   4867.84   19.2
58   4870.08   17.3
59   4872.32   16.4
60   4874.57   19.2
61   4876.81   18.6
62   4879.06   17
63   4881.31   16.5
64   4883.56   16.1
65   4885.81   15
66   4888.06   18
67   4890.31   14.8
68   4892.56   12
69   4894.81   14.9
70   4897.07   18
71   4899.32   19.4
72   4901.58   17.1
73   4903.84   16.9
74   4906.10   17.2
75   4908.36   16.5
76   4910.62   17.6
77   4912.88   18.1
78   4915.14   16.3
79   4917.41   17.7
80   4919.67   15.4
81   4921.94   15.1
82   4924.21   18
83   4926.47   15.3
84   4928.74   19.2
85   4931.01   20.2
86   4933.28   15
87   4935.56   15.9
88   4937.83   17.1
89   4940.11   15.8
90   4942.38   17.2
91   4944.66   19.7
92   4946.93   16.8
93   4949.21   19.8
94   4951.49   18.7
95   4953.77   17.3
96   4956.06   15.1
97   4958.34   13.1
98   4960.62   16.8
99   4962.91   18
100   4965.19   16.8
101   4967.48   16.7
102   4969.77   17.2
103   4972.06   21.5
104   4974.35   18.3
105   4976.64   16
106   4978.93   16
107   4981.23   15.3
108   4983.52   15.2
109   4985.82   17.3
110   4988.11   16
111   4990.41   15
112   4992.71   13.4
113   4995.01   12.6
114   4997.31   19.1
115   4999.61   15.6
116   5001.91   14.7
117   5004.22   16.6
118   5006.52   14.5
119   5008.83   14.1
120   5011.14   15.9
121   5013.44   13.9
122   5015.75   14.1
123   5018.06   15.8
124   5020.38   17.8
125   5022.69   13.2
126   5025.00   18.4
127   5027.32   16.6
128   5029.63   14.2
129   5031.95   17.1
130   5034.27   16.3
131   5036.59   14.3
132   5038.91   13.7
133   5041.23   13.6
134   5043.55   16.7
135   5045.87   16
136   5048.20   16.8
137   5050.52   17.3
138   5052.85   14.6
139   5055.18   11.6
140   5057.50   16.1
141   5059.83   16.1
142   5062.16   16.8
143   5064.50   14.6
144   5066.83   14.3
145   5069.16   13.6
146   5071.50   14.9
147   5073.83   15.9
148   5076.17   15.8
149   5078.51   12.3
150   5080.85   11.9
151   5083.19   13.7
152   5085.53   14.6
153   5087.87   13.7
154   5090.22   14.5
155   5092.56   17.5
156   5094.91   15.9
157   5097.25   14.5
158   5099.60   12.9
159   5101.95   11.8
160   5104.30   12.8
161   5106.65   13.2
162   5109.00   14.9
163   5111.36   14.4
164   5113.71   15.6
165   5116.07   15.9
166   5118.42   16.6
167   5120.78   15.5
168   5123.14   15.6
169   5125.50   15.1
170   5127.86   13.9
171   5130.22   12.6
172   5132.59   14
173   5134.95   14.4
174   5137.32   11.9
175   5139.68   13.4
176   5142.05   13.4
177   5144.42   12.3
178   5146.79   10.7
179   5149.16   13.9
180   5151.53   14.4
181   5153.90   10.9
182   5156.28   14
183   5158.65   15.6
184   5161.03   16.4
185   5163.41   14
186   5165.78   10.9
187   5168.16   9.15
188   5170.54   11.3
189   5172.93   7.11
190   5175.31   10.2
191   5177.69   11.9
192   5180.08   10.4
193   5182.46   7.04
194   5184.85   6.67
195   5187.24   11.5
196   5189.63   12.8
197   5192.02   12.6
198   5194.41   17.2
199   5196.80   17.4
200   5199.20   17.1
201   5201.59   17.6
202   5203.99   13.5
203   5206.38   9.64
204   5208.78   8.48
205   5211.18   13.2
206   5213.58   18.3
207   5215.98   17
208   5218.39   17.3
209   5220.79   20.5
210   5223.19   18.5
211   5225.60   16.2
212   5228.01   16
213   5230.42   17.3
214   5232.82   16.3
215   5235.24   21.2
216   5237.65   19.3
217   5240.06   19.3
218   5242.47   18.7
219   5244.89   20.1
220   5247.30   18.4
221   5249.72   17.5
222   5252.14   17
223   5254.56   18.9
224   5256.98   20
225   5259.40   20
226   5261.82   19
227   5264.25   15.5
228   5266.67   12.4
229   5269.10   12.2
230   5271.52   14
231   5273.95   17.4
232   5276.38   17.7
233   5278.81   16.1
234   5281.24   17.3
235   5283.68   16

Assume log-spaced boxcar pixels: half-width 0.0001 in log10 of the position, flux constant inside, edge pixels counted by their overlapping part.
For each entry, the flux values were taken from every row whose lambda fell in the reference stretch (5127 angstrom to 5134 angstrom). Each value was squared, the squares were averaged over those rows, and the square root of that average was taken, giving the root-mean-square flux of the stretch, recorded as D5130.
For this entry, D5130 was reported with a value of 13.5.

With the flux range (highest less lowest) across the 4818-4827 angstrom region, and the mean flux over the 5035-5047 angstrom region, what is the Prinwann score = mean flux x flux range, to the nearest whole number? 19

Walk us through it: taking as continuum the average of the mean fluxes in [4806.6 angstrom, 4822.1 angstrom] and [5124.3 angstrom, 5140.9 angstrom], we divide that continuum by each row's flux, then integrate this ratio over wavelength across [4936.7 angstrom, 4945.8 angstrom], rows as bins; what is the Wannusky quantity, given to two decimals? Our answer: 8.25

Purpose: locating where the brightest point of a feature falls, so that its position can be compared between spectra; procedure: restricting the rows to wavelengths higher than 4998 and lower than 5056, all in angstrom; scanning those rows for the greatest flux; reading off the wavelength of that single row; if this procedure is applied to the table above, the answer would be 5025.00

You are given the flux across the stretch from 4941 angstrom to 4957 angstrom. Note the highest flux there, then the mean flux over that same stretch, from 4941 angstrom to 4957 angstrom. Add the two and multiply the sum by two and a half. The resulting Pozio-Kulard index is 94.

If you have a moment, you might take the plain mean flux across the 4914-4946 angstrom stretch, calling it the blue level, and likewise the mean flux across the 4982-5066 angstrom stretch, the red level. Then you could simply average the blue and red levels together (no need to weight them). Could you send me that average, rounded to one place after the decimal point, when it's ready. 16.2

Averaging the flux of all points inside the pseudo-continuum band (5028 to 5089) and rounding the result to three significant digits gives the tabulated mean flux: 14.9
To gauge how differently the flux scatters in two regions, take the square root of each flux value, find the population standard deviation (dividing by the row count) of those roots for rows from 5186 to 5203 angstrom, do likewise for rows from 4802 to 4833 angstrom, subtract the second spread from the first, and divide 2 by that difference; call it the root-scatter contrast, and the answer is 12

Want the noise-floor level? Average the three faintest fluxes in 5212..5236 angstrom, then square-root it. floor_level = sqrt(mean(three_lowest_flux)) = 4.02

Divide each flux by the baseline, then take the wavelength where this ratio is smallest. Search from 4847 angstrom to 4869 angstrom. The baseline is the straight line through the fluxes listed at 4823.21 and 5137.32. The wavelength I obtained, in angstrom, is 4863.36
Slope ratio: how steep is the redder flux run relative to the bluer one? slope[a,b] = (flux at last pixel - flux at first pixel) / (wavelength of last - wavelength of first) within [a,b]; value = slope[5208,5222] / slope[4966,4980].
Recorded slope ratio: -16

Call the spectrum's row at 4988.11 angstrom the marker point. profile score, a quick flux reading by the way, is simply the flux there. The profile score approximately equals 16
